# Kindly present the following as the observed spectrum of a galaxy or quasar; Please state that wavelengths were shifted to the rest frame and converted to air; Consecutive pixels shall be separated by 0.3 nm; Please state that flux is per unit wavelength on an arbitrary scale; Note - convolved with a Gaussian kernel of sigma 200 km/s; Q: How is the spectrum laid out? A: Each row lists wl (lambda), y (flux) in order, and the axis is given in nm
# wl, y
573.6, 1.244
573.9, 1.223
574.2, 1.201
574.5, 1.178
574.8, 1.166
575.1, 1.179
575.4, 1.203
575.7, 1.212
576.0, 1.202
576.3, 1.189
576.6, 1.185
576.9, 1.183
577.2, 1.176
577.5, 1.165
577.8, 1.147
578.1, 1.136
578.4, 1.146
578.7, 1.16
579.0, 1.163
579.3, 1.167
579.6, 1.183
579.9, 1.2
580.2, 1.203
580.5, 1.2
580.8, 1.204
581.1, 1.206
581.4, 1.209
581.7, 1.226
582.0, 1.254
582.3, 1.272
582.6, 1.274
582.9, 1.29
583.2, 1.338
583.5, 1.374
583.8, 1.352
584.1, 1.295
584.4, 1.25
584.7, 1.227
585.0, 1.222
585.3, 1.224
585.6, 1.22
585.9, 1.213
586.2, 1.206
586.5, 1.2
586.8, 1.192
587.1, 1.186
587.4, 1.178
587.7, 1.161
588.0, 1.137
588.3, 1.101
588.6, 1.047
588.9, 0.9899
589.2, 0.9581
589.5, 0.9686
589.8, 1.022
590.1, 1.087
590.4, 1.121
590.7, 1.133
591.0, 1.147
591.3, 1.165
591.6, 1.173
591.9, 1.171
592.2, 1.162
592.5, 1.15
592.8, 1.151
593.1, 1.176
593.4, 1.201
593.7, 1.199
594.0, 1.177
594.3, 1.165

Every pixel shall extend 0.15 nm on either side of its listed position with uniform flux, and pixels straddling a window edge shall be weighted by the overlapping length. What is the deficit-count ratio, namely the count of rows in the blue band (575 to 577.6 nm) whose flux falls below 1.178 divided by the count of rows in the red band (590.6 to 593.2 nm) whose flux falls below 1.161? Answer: 0.5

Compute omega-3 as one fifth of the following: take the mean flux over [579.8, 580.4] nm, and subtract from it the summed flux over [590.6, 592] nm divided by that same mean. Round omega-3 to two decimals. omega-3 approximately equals -0.72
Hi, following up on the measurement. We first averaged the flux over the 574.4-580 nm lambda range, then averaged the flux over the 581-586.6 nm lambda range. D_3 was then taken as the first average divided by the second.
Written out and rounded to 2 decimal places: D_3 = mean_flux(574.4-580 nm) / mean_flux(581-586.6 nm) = 0.94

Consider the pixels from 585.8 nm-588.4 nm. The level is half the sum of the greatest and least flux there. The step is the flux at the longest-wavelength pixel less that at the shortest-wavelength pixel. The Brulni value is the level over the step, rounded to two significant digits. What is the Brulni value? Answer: -10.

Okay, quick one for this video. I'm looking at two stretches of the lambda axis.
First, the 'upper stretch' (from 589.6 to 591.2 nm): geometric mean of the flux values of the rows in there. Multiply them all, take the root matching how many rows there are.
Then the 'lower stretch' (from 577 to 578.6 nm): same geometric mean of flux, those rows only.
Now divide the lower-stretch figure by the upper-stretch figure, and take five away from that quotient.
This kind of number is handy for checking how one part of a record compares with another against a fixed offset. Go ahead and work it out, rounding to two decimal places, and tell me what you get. -3.95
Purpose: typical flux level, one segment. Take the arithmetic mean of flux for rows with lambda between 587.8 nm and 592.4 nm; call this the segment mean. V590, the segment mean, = 1.09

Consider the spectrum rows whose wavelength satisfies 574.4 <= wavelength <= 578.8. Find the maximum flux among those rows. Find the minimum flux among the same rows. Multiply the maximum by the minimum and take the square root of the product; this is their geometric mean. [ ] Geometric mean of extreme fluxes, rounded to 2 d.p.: 1.17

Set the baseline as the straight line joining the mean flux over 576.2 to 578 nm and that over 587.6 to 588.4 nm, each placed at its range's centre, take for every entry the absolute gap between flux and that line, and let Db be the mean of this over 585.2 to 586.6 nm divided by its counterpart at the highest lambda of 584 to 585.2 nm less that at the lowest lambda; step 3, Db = -1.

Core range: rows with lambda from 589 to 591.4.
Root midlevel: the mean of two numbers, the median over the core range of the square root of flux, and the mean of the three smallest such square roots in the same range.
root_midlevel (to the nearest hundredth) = 1.02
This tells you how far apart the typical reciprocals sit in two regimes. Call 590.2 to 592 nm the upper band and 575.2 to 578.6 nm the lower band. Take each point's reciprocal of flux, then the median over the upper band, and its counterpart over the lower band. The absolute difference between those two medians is 0.020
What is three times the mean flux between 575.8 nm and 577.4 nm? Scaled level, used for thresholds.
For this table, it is 3.56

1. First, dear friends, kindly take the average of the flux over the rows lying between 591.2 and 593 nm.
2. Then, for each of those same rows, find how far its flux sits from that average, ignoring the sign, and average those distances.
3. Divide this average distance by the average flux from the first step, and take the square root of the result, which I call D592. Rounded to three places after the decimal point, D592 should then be 0.081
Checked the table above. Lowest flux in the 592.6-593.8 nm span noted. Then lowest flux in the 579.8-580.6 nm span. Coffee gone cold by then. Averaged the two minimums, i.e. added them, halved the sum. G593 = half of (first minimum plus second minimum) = 1.18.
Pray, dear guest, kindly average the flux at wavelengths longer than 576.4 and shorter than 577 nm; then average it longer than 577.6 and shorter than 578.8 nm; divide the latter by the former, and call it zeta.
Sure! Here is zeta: 0.969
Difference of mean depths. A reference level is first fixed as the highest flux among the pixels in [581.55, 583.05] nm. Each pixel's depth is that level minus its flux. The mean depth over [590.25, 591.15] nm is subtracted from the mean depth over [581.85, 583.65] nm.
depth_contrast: -0.17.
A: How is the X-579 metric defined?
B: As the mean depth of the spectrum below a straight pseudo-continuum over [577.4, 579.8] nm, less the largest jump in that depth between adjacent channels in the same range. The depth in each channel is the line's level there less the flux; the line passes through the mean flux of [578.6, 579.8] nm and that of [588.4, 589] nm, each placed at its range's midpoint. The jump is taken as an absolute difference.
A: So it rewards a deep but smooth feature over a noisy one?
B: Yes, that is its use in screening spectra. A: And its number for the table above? 0.00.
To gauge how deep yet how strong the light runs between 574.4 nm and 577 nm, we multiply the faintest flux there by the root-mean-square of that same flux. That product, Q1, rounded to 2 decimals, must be 1.39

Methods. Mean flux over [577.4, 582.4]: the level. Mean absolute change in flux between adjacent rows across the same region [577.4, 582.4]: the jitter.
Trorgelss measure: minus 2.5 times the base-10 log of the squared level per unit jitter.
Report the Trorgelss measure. -5.31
